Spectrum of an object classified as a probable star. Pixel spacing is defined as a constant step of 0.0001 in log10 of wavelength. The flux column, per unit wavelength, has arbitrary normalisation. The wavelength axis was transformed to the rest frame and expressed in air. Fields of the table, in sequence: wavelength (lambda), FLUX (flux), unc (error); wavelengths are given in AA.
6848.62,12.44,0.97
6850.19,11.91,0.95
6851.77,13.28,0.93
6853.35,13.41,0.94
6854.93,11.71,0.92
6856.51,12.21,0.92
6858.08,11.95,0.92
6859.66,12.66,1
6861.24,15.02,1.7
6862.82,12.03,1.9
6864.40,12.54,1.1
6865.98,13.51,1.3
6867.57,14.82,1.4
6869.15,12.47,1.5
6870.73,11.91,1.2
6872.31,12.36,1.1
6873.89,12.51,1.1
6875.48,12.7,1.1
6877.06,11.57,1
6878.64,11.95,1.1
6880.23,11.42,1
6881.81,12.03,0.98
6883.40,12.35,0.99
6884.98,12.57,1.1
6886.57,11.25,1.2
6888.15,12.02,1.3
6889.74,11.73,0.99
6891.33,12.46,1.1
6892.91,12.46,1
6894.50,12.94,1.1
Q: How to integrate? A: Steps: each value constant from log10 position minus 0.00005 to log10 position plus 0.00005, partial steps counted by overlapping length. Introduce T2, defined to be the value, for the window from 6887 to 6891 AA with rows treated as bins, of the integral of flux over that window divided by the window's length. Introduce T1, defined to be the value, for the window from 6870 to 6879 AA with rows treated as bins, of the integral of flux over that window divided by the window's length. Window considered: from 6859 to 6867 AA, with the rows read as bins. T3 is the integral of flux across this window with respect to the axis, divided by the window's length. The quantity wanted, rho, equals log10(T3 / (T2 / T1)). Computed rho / 1.13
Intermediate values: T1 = 12.2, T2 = 11.9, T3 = 13.2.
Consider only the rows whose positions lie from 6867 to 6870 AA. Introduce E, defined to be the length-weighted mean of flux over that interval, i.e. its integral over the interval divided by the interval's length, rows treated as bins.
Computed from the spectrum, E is 13.5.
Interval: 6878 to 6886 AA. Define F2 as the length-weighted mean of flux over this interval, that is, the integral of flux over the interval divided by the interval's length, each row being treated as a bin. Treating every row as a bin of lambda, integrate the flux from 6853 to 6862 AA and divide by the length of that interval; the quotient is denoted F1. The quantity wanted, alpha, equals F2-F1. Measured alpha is -0.8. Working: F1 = 12.8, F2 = 12.0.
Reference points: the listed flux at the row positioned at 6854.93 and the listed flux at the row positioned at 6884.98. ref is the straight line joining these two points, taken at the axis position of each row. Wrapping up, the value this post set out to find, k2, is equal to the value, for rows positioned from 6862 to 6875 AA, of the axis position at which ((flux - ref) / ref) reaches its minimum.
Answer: 6870.73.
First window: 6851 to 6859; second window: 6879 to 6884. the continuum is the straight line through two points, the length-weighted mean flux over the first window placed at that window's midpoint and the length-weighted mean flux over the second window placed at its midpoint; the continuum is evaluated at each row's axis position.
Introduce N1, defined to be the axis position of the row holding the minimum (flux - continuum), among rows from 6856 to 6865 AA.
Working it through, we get 6858.08 AA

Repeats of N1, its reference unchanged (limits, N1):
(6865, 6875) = 6870.73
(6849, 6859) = 6854.93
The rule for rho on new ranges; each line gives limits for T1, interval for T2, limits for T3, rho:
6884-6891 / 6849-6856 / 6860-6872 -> 1.10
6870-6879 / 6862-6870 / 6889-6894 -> 1.06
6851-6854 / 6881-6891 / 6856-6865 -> 1.15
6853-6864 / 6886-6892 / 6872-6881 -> 1.11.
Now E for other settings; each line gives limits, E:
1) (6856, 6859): 12.1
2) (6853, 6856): 12.4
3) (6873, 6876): 12.6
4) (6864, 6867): 13.2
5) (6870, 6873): 12.1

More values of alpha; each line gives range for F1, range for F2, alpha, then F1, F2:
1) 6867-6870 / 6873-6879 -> -1.3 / 13.5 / 12.2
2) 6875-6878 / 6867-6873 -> 0.7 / 12.1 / 12.8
